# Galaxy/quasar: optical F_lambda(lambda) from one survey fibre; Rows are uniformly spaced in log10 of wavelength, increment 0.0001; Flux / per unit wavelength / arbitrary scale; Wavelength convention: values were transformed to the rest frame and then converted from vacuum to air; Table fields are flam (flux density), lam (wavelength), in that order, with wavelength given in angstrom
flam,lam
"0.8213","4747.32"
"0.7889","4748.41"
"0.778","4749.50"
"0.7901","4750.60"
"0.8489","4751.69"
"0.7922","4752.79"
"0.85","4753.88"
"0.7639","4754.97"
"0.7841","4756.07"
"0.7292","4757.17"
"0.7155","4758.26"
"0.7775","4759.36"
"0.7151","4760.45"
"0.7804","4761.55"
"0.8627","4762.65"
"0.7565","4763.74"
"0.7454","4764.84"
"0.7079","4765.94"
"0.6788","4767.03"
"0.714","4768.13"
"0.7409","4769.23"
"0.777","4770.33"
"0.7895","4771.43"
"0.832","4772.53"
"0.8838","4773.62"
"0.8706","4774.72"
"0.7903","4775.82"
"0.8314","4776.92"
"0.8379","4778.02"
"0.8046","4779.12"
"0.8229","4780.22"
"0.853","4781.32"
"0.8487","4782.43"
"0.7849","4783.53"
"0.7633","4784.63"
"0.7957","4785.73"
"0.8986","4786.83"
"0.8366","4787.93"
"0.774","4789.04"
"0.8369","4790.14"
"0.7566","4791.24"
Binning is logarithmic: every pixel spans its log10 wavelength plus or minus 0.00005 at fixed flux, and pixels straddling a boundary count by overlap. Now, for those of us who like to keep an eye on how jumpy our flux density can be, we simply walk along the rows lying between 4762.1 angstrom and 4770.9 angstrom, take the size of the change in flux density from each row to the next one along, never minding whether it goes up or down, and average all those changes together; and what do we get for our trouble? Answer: 0.040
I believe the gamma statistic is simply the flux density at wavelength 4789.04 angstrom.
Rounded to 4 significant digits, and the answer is 0.7740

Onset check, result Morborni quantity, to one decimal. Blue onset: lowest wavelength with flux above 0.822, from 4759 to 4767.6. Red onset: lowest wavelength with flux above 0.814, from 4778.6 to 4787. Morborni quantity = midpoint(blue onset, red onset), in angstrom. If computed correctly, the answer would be 4771.4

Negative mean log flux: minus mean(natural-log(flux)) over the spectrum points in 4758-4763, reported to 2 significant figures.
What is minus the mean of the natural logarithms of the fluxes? 0.26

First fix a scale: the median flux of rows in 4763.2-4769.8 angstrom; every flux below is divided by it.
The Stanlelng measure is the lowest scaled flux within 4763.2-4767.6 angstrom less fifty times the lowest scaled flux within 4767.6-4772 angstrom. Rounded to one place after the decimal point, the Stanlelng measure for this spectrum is -48.1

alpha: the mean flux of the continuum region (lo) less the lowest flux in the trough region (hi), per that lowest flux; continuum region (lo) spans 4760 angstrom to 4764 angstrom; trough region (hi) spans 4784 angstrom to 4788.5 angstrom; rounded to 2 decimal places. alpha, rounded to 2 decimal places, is 0.02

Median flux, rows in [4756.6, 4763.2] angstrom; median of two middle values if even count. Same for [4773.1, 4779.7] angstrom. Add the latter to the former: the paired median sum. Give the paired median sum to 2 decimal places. 1.59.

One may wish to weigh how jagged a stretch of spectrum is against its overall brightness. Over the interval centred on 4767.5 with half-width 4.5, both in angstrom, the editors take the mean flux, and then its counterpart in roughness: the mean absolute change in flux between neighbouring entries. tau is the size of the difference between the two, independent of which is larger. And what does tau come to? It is 0.71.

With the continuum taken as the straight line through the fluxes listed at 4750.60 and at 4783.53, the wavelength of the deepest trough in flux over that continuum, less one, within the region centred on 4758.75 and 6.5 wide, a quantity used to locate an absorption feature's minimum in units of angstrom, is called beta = 4760.45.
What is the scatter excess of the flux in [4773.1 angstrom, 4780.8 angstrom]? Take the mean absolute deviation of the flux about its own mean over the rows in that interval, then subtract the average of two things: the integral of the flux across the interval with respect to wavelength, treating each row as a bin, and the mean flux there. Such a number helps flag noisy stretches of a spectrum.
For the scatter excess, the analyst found -3.60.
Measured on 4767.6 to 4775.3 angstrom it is -3.43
